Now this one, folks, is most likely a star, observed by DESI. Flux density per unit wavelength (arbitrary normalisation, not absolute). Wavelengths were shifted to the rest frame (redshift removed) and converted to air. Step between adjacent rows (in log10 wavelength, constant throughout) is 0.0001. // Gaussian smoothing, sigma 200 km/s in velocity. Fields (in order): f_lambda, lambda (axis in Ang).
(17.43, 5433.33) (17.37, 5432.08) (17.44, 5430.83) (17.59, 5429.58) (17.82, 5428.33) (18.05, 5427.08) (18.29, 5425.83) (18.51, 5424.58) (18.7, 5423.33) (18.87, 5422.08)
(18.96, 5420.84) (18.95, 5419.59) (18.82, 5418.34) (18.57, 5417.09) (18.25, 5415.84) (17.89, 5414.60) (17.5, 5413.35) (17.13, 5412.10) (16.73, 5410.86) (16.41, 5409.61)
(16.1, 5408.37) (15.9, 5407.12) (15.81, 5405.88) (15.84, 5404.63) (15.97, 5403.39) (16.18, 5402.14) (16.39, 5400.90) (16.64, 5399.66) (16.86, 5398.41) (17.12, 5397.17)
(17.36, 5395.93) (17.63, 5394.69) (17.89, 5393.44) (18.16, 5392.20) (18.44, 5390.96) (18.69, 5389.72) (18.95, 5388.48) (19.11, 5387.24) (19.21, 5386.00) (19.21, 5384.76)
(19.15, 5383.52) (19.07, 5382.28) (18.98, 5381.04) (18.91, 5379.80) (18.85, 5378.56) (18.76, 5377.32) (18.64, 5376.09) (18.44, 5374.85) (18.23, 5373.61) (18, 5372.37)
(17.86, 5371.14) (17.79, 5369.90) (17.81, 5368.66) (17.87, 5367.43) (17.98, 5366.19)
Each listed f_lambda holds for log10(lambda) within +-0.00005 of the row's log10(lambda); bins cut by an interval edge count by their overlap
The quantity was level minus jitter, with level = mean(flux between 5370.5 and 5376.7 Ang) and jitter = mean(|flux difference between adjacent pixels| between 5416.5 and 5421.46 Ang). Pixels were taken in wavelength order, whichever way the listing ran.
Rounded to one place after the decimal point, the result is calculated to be 18.1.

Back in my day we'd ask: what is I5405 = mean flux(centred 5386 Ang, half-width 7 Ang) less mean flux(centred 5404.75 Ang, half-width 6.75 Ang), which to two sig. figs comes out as 2.6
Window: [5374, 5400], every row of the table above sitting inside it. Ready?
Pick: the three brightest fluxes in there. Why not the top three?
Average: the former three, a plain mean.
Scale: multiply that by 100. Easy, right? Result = 1919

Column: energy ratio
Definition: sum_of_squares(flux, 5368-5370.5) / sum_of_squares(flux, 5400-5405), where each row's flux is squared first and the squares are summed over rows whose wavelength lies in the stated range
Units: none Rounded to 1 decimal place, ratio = 0.6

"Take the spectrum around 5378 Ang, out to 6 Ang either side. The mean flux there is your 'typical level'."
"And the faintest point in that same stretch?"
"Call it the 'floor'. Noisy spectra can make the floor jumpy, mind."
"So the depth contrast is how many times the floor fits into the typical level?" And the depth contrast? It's 1.04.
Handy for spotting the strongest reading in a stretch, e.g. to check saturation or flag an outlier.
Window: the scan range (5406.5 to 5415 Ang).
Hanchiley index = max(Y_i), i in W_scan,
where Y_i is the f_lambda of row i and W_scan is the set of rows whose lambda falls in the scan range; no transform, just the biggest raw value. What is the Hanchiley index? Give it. 17.89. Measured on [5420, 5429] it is 18.96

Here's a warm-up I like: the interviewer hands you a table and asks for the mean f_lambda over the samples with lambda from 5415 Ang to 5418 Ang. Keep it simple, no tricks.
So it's 18.4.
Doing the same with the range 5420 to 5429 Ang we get 18.5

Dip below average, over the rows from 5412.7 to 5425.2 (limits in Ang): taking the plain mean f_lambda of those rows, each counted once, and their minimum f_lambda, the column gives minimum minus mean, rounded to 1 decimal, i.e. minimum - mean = -1.0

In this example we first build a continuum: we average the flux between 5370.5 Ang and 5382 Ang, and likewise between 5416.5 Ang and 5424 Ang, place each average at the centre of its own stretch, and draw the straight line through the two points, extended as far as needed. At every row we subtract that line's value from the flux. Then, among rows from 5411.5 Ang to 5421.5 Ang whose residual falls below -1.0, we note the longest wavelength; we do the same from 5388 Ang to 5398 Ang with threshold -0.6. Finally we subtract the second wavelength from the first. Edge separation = 16.2 Ang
